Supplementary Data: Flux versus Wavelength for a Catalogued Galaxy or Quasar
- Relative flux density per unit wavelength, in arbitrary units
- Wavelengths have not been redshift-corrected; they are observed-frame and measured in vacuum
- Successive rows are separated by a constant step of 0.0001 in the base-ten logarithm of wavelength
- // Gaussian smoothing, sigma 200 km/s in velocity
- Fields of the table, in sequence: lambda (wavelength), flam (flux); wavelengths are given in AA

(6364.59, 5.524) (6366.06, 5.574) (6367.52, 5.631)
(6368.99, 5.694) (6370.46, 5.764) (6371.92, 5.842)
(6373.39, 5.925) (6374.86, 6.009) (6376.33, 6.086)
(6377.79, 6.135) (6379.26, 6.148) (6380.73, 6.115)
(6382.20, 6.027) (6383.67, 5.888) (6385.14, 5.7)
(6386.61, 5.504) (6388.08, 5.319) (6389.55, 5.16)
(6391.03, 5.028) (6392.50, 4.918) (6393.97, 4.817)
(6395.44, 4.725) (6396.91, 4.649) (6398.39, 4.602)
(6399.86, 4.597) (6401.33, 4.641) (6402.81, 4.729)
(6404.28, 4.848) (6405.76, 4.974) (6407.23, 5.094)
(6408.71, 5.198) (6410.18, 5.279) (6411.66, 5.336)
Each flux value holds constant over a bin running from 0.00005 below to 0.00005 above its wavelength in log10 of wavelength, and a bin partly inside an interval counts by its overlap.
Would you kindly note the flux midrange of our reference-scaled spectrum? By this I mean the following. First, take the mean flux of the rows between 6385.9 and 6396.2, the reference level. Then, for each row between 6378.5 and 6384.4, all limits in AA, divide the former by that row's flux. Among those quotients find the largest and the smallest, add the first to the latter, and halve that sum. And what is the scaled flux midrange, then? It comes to 0.84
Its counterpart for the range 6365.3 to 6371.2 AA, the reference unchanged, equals 0.89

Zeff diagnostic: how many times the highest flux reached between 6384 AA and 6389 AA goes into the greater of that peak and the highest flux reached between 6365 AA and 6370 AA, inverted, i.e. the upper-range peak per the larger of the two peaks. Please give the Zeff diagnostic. 1.00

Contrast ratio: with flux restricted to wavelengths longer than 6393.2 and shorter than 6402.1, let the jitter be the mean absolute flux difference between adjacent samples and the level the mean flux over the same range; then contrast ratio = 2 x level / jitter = 177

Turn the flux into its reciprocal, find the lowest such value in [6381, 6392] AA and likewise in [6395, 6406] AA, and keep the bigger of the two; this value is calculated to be 0.201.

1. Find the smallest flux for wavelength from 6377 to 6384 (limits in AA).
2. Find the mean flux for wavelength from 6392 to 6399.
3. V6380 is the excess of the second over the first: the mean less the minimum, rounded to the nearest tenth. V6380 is -1.1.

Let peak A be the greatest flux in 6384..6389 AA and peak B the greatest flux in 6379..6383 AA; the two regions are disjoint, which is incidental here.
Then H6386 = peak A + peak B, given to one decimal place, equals 11.8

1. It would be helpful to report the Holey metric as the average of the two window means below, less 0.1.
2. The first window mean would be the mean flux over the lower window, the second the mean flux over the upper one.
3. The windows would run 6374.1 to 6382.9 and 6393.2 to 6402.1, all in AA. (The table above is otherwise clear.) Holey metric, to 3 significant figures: 5.28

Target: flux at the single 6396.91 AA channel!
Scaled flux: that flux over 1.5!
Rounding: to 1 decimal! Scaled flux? 3.1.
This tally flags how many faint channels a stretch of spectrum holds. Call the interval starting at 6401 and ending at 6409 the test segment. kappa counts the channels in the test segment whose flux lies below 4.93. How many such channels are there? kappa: 3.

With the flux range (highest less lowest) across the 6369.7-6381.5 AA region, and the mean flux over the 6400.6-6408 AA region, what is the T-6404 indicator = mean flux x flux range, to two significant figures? 1.9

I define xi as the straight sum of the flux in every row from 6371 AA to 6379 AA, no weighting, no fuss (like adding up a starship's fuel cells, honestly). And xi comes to 30.0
